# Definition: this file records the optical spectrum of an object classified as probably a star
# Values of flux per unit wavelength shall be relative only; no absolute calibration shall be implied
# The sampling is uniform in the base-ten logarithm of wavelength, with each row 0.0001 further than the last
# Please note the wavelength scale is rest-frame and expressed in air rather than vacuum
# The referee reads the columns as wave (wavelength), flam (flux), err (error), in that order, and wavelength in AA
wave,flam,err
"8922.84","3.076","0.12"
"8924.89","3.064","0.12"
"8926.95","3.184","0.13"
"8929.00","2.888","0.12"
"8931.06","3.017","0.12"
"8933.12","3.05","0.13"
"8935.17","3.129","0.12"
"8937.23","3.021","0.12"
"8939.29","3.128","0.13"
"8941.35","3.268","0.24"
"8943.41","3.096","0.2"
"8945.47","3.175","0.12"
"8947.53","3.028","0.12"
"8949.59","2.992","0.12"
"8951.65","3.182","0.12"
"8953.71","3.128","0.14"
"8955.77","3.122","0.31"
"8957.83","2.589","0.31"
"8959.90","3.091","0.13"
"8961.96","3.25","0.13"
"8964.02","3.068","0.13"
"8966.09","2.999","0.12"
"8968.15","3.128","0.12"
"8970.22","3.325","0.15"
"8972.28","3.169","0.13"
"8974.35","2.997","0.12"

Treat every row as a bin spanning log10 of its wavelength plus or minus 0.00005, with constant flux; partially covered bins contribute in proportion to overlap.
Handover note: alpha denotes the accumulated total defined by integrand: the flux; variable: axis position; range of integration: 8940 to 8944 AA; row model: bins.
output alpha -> 12.7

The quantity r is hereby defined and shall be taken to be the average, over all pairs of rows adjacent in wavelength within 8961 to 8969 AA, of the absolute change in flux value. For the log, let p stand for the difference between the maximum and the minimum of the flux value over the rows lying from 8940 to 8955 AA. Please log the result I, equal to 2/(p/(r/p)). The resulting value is 3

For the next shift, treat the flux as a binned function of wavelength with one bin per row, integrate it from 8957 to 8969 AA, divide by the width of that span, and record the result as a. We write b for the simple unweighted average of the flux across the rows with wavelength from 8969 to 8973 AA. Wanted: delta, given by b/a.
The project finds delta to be 1.07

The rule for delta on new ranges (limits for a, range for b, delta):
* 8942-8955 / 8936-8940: 0.99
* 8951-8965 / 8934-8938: 1.01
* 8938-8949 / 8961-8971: 1.01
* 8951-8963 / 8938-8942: 1.05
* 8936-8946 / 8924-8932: 0.97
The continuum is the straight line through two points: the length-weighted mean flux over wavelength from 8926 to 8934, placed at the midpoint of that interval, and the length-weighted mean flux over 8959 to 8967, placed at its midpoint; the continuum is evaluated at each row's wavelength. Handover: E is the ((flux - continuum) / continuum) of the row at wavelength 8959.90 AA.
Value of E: -0.002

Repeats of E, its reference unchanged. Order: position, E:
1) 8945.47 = 0.035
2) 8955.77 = 0.011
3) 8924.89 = 0.014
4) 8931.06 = -0.006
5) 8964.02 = -0.012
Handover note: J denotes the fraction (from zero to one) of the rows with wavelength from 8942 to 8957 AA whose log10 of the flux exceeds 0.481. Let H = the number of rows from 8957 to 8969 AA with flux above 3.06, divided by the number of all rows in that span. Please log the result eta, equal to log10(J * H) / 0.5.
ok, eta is -0.49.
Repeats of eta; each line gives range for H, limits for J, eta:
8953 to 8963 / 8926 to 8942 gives -0.60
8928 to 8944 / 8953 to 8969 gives -0.85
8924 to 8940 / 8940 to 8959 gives -0.82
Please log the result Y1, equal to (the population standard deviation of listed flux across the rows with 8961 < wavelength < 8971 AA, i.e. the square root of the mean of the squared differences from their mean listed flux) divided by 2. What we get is 0.059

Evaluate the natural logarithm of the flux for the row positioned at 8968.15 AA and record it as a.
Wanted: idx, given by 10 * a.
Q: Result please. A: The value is 11.4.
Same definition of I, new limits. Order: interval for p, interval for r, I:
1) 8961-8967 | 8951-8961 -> 9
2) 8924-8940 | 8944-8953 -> 3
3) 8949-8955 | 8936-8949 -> 7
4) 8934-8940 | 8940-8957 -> 17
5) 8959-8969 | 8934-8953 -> 4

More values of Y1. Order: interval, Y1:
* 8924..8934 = 0.047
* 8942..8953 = 0.038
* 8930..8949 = 0.040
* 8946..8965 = 0.089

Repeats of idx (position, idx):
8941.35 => 11.8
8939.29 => 11.4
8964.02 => 11.2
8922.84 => 11.2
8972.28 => 11.5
